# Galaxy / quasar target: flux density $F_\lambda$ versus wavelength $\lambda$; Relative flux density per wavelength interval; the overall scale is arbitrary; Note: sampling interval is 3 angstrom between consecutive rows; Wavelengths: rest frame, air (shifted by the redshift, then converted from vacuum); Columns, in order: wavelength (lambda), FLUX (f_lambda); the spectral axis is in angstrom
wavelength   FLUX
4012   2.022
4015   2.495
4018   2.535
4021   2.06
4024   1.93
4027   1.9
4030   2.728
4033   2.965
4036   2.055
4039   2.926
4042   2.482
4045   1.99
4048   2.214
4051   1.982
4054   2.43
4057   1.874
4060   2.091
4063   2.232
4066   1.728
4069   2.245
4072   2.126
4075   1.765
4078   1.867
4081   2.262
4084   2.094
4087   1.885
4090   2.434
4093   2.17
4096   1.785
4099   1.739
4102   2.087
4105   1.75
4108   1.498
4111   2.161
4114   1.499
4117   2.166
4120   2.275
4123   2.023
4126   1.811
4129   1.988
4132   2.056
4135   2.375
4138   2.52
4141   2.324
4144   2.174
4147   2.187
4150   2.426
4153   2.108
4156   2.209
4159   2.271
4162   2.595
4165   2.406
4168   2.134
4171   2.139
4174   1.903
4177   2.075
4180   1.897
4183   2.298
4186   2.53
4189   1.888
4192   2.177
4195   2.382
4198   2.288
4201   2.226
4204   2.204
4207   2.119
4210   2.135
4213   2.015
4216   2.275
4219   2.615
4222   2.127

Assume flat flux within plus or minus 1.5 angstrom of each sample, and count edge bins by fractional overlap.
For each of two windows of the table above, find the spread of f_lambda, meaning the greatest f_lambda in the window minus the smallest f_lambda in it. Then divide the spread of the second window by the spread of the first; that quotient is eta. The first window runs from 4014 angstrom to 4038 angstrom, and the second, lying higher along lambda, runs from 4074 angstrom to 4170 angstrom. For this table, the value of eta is 1.03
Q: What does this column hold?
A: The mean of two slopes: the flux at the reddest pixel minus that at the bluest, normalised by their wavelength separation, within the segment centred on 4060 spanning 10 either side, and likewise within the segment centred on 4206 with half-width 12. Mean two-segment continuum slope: 0.005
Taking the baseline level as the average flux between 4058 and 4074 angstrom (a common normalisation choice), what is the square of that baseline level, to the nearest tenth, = 4.3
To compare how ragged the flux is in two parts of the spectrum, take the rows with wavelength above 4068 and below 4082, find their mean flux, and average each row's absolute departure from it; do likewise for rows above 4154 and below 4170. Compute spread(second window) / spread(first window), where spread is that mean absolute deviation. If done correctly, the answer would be 0.75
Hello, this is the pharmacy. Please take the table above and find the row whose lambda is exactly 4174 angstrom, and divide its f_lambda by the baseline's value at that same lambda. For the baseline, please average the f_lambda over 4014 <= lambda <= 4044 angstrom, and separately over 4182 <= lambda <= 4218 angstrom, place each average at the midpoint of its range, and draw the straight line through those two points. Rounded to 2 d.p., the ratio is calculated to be 0.85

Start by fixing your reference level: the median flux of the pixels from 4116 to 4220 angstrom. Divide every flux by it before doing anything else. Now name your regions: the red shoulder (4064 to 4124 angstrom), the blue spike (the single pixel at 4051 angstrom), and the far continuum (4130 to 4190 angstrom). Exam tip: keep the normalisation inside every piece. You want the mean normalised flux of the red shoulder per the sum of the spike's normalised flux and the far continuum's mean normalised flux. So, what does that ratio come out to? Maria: 0.470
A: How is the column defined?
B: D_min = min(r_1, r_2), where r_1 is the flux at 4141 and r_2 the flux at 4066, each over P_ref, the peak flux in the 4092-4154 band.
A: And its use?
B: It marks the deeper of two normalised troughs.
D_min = 0.69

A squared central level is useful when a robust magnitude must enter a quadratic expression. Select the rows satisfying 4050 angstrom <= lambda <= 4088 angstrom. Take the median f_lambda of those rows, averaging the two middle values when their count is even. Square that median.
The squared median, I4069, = 4.4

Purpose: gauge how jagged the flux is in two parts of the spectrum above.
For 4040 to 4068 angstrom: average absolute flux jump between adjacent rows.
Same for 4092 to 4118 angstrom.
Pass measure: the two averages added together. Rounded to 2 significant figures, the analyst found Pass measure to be 0.77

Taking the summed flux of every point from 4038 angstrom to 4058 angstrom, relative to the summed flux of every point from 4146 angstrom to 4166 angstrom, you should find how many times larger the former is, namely 0.98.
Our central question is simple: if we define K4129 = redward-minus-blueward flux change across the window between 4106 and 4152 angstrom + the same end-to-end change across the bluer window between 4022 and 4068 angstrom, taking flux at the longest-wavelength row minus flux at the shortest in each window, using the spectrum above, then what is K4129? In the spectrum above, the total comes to 0.726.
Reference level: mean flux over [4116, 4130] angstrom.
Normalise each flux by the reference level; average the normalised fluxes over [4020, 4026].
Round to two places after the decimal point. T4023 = 0.97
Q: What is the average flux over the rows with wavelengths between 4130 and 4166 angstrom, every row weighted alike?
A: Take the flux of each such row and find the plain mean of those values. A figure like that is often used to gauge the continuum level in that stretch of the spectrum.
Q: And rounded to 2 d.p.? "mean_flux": 2.30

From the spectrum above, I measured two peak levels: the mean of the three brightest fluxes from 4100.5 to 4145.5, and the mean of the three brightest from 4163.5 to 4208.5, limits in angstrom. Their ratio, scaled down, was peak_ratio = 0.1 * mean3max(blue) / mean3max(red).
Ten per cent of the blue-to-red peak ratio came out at 0.099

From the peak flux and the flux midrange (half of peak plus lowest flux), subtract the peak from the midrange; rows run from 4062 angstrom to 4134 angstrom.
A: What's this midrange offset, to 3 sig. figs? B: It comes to -0.468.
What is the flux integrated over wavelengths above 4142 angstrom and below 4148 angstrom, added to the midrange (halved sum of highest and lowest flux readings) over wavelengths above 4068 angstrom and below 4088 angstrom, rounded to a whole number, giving 15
